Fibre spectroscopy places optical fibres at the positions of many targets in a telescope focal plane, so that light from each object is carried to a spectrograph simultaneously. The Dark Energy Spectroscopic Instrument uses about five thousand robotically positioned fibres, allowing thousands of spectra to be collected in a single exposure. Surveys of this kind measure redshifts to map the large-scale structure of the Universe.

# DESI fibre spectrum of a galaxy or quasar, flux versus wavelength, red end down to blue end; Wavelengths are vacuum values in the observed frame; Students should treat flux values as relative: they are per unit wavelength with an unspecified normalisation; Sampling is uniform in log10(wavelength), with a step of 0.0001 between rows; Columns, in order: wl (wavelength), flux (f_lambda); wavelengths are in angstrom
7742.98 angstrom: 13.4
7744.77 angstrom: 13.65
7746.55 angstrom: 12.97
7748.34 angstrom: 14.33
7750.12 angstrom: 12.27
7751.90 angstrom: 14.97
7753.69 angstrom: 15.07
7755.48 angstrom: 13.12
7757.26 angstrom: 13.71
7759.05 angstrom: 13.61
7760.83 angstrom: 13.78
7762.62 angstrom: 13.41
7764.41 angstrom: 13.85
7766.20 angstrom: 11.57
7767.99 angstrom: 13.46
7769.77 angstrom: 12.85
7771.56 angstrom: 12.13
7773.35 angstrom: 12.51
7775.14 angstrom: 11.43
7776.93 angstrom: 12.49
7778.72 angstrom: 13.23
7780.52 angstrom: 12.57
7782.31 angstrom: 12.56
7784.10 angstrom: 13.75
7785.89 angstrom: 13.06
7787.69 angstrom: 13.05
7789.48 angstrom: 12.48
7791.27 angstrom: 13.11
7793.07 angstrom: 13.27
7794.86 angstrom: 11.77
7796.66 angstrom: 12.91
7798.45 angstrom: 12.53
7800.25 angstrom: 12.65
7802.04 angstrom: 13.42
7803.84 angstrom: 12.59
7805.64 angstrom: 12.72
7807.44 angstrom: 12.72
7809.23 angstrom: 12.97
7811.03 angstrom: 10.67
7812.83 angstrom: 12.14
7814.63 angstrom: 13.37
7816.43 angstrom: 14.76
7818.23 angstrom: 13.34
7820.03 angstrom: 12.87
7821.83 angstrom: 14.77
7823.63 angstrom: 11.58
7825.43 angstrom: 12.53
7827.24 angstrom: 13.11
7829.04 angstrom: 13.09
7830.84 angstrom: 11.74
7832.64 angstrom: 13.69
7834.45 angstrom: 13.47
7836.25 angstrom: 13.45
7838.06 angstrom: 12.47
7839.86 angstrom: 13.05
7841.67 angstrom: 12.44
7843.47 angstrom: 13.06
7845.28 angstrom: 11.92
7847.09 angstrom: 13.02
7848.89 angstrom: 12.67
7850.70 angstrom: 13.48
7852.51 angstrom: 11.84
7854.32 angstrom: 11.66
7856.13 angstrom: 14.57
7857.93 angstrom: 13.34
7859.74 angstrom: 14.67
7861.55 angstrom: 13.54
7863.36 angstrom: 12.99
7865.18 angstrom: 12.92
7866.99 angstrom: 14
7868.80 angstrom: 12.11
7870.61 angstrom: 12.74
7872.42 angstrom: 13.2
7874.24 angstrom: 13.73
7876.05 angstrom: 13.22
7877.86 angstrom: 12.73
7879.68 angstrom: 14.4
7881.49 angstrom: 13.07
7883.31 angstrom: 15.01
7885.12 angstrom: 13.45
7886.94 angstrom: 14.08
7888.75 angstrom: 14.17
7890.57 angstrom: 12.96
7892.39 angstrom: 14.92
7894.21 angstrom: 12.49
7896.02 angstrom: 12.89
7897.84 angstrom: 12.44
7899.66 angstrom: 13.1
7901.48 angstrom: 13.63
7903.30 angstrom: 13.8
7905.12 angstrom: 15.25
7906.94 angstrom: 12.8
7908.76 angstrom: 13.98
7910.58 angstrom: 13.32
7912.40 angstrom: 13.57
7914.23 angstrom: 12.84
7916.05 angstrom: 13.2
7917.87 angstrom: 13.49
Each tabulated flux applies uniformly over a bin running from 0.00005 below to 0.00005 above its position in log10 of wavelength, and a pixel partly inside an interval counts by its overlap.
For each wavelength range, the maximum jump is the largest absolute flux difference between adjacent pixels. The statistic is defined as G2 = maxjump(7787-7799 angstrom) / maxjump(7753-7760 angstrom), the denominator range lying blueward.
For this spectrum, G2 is 0.77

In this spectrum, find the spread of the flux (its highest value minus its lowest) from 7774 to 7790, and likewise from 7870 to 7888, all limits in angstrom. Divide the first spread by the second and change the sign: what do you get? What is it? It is -1.0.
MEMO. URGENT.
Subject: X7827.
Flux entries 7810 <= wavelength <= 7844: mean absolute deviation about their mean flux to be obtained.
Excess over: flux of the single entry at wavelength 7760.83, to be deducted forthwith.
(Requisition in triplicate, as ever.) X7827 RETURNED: -13.0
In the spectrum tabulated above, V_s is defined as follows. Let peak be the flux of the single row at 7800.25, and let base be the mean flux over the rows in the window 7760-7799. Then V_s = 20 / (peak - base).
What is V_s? -127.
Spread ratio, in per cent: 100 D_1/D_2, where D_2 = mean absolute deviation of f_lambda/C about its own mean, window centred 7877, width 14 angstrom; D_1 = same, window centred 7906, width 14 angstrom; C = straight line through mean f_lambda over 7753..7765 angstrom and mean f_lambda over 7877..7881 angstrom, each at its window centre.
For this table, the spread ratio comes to 76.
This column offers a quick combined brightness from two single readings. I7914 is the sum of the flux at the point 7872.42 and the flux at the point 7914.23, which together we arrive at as 26.0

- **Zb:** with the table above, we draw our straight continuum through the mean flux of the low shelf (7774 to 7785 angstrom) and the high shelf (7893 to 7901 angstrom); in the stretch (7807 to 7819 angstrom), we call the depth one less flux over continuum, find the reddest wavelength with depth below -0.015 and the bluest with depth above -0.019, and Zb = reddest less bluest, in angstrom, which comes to 10.8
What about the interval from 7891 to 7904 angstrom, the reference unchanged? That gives 9.1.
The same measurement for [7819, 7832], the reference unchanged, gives 9.0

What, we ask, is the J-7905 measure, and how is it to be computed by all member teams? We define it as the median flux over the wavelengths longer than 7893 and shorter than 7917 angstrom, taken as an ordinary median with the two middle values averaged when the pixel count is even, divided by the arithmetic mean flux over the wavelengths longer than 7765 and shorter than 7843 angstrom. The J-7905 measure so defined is 1.03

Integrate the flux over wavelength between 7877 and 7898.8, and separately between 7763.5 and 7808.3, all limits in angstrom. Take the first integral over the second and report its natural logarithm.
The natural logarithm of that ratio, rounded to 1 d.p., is -0.7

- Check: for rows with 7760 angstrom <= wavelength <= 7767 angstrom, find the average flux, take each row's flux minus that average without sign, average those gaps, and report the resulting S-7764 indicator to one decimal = 0.8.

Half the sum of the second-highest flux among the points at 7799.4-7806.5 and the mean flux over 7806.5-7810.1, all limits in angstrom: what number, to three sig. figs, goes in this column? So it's 12.8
